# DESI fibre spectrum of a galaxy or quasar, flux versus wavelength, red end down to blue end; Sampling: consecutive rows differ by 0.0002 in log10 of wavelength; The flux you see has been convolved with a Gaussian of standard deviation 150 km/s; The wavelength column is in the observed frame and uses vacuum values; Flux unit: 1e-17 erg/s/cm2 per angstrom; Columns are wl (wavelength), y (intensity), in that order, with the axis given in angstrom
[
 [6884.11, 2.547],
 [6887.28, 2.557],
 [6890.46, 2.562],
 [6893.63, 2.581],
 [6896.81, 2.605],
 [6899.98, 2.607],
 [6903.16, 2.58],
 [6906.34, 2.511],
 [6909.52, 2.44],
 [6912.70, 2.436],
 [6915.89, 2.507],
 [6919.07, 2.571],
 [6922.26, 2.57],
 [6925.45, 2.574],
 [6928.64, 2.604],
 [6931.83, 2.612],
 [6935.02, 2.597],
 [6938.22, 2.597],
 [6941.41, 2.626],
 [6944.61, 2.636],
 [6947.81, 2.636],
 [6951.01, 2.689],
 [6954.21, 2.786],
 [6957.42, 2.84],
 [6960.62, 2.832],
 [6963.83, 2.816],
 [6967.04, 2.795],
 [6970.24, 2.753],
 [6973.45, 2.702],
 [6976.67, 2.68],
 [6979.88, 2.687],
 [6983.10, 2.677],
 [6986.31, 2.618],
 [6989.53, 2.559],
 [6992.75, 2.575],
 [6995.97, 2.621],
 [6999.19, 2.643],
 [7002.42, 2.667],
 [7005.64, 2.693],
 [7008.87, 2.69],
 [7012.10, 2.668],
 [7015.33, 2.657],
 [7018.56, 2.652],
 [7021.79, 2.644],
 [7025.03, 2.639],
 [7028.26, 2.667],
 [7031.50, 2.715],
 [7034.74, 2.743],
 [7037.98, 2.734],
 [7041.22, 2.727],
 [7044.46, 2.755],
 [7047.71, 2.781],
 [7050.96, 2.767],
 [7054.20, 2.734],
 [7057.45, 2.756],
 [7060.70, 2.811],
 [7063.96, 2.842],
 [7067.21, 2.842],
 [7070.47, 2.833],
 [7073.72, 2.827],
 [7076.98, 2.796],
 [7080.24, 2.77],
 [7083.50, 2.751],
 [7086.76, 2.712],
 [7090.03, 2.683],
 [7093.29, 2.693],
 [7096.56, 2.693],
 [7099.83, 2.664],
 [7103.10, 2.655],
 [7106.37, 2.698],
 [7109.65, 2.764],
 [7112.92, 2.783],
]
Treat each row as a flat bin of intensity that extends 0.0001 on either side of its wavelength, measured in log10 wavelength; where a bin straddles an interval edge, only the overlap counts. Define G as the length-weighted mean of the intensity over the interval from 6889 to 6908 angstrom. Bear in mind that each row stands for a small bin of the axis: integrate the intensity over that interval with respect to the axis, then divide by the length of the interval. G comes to 2.57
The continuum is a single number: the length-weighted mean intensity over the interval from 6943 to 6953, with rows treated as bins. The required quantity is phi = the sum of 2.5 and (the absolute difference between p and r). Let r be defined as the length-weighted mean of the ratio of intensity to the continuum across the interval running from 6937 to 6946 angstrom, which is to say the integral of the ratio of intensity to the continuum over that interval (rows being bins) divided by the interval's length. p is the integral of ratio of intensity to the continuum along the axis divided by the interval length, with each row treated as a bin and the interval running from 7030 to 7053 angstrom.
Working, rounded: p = 1.033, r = 0.99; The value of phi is 2.55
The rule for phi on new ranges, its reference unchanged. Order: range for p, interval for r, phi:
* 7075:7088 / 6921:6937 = 2.56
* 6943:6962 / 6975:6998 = 2.54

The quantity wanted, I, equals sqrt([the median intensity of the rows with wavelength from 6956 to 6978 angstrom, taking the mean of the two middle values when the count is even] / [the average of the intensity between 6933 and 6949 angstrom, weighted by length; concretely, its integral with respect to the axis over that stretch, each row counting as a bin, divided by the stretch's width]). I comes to 1.03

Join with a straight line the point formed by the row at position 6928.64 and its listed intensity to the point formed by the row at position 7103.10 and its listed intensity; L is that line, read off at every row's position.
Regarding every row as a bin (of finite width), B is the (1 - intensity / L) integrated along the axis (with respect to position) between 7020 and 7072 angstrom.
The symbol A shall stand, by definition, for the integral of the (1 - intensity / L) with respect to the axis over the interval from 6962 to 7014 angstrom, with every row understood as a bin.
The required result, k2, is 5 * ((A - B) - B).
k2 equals 16.2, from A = -1.13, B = -2.2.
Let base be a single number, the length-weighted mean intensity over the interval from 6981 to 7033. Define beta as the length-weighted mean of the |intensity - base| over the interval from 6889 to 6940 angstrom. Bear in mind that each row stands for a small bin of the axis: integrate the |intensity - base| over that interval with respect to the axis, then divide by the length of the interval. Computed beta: 0.09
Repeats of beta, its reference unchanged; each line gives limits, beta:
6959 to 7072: 0.08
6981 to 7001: 0.04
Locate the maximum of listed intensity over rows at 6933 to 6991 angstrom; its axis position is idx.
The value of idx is 6957.42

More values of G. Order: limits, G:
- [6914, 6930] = 2.56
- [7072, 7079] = 2.81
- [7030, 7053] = 2.75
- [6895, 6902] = 2.60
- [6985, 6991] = 2.59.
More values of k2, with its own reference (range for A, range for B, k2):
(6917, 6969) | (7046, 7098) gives 17.6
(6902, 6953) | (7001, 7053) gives 16.1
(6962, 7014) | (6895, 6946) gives -12.5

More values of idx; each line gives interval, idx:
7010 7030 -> 7012.10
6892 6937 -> 6931.83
